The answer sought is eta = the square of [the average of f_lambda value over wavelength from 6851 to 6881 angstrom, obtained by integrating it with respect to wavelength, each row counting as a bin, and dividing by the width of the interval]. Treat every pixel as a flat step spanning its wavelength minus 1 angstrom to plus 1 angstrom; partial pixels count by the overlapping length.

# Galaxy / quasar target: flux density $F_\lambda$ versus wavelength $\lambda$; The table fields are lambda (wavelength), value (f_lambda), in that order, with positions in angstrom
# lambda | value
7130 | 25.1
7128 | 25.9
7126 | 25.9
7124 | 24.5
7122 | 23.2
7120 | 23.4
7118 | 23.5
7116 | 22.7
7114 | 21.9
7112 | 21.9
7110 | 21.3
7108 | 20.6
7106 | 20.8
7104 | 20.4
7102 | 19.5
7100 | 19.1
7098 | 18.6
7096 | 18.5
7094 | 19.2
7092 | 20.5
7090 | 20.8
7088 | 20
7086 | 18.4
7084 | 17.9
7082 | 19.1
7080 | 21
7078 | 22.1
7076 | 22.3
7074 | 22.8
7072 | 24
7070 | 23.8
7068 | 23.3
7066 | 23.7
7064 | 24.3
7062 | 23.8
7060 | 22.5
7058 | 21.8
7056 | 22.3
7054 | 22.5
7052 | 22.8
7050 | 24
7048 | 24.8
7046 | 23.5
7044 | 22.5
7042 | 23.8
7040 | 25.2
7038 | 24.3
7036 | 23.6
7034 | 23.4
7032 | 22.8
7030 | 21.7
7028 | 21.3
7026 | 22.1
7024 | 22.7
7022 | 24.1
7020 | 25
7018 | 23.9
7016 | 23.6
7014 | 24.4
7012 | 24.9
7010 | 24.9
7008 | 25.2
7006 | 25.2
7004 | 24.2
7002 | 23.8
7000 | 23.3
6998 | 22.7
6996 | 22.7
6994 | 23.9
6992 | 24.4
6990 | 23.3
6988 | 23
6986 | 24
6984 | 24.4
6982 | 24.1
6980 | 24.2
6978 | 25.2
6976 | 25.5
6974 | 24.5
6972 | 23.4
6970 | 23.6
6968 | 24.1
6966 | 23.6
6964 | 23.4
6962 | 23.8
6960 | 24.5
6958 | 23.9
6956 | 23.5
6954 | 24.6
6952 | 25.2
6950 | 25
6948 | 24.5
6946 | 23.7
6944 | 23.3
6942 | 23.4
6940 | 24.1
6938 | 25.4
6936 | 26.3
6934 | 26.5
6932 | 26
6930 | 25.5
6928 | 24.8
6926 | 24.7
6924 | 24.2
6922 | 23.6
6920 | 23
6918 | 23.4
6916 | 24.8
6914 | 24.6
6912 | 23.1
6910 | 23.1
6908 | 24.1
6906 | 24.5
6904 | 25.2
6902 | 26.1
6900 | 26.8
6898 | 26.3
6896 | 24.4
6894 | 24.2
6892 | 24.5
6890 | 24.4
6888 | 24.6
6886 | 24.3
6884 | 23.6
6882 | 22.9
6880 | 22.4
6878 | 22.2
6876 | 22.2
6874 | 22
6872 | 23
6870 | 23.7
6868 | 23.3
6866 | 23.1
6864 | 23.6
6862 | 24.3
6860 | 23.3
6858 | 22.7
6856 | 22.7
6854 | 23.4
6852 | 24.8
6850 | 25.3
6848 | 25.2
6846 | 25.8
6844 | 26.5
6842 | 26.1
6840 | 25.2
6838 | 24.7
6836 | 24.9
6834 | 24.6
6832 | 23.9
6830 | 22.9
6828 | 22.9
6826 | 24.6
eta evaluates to 534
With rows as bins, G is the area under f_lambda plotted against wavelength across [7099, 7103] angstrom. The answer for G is 77.2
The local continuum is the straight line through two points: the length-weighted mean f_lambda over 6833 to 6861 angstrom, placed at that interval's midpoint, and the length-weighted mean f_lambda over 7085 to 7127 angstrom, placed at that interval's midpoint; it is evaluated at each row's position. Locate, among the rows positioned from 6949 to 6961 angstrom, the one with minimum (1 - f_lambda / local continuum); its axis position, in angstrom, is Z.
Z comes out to 6952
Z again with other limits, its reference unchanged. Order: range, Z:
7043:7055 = 7048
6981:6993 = 6992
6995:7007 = 7006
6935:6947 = 6936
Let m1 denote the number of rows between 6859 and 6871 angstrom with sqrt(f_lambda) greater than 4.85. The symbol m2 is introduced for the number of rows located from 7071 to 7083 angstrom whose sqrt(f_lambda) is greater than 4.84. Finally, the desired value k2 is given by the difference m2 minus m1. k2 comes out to -2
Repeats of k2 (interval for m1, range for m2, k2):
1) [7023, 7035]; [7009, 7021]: 6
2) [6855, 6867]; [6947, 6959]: 4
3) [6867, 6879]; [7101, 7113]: -1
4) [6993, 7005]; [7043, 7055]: 0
